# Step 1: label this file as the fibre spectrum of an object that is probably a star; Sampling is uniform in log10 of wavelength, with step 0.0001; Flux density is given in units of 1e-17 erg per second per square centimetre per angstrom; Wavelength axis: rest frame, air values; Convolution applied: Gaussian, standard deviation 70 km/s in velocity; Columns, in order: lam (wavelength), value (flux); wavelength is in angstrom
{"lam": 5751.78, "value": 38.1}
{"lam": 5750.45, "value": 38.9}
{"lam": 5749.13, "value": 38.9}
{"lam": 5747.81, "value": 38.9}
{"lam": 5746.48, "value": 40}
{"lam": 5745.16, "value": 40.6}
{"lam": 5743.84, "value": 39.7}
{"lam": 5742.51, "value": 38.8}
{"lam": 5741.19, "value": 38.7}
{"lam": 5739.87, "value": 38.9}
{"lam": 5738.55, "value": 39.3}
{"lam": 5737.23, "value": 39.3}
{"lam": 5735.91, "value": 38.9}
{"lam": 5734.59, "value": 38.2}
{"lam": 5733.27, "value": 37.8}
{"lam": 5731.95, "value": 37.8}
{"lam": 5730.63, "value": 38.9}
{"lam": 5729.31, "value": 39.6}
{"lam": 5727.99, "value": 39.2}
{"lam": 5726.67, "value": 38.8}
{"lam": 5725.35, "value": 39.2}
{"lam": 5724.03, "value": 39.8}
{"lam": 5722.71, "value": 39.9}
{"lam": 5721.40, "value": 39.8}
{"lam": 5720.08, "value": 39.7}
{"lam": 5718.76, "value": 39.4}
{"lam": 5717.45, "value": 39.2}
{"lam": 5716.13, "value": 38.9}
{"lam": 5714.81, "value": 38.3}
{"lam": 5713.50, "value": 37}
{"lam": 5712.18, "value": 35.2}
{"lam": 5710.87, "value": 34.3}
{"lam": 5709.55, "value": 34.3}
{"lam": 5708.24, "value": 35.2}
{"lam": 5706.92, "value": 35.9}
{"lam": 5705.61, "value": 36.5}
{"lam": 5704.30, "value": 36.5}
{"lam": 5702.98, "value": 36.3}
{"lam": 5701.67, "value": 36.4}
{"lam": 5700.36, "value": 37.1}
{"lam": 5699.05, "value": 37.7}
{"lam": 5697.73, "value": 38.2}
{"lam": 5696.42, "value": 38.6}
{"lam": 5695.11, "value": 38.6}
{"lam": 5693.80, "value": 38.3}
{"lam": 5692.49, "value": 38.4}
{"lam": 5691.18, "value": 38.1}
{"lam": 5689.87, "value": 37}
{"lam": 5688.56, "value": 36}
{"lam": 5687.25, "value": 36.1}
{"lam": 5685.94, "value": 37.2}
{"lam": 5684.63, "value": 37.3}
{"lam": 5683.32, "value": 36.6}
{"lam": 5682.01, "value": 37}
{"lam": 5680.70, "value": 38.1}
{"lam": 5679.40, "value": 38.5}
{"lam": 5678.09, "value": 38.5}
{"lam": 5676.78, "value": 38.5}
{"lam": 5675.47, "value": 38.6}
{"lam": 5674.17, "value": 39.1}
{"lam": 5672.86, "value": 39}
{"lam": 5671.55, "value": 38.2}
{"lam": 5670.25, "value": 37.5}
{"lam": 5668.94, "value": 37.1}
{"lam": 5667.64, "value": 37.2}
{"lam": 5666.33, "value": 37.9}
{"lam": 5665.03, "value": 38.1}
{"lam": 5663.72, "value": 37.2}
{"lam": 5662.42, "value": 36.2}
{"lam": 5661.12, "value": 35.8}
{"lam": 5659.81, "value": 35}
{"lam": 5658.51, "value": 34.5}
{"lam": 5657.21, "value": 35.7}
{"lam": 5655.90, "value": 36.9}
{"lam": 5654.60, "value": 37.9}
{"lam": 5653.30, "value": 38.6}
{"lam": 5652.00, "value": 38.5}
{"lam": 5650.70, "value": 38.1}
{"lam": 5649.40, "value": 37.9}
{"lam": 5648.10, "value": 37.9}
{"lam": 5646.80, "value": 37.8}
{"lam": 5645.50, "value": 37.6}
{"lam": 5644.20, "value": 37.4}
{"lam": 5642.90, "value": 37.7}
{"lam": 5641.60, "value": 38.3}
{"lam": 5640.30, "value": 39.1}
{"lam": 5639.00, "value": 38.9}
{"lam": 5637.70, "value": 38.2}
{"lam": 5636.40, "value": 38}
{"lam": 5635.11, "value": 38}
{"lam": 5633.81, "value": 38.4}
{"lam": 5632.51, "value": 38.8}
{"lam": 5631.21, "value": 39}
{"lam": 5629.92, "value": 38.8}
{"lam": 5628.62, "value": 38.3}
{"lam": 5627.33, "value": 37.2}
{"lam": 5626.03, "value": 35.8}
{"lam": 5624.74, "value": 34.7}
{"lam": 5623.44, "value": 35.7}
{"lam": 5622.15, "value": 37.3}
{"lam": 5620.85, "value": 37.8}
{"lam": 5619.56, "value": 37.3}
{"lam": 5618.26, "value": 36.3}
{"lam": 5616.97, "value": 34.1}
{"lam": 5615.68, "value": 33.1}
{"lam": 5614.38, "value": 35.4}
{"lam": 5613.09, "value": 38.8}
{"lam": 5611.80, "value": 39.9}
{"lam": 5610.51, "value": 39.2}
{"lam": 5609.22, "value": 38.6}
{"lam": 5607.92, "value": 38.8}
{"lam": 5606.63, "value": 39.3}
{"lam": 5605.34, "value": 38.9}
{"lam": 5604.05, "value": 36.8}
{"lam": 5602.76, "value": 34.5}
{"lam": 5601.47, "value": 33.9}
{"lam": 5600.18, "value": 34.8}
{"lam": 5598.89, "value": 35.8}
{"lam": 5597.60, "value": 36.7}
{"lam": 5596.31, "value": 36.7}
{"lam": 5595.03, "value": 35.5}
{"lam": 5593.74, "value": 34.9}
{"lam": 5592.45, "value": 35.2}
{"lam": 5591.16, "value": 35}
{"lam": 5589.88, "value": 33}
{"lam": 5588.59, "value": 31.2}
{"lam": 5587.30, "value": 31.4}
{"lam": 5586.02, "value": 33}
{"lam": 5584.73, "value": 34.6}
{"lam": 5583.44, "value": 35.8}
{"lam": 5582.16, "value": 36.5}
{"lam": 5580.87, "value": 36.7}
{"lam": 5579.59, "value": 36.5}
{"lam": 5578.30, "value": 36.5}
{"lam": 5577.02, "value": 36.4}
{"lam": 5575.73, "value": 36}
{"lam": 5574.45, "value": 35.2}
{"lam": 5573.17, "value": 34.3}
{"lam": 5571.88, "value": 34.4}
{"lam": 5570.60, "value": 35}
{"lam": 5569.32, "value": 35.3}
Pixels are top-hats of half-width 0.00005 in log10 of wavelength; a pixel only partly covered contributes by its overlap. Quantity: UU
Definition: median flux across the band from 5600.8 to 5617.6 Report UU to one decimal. 38.6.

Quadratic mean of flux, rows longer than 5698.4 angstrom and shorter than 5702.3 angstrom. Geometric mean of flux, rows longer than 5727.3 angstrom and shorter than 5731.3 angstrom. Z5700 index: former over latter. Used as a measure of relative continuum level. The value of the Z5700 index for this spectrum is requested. 0.94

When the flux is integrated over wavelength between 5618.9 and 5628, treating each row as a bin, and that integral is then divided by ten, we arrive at 33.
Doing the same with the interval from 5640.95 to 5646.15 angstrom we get 20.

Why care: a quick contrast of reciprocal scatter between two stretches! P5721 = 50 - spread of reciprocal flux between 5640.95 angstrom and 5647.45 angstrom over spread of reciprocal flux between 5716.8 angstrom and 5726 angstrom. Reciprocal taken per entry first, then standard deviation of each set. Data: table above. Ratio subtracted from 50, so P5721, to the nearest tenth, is 48.8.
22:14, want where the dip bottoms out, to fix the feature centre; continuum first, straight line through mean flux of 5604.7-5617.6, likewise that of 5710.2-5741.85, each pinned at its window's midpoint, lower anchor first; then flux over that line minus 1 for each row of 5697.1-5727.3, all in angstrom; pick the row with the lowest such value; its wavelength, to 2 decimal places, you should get 5710.87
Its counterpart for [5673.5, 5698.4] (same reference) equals 5688.56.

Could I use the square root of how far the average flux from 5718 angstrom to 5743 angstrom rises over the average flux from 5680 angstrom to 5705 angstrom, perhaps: 1.31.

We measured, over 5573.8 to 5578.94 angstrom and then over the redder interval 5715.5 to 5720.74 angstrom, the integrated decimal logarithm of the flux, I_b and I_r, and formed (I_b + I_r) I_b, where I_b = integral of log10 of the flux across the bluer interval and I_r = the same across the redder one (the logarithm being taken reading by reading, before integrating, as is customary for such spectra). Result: 131.0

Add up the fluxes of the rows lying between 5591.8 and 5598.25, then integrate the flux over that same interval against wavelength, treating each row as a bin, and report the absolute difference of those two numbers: 52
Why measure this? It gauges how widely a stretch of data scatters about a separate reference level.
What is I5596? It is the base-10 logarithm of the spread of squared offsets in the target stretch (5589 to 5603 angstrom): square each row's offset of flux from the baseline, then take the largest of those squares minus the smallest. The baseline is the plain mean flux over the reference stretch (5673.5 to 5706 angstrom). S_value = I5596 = 1.3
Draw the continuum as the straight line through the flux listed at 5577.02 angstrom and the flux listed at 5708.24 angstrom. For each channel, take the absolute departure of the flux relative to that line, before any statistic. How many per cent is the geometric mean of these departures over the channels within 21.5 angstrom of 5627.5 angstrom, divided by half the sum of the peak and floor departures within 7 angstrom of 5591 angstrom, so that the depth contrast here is 64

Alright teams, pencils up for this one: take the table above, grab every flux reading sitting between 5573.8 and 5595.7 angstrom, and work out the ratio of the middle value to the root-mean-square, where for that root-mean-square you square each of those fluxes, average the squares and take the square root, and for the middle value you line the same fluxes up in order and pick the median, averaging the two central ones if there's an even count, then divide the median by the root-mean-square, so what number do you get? 1.01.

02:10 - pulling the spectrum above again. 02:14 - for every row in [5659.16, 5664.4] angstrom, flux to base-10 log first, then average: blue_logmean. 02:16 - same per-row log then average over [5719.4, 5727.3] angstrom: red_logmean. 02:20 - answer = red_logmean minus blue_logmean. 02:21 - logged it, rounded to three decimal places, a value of 0.040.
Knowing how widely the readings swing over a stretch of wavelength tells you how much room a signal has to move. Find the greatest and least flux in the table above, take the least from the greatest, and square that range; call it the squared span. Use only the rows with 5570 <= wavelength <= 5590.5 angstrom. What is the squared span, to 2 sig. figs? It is 30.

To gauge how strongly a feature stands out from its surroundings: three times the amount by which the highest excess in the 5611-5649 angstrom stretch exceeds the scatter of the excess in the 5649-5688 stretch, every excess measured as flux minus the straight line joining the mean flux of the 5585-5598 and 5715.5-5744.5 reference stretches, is 11.3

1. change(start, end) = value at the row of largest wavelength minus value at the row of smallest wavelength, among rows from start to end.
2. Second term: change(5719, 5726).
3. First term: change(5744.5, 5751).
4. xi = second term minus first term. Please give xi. 1.2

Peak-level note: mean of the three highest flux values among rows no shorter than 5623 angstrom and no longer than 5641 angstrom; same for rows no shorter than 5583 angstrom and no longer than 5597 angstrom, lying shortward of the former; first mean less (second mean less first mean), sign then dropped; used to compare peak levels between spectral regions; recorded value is 42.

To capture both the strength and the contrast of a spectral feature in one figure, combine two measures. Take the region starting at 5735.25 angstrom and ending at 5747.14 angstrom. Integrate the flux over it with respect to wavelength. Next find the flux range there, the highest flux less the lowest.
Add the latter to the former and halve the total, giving 235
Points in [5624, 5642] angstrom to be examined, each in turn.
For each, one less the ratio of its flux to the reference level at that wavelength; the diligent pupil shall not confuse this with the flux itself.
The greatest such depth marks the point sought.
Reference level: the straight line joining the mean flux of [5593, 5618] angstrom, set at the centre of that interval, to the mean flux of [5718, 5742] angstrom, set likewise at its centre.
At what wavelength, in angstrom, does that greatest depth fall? 5624.74 angstrom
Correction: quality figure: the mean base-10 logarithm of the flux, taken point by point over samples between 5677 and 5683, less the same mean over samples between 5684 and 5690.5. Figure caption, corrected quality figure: 0.015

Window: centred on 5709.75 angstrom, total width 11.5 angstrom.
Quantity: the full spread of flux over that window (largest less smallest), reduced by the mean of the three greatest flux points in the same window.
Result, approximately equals -33.3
